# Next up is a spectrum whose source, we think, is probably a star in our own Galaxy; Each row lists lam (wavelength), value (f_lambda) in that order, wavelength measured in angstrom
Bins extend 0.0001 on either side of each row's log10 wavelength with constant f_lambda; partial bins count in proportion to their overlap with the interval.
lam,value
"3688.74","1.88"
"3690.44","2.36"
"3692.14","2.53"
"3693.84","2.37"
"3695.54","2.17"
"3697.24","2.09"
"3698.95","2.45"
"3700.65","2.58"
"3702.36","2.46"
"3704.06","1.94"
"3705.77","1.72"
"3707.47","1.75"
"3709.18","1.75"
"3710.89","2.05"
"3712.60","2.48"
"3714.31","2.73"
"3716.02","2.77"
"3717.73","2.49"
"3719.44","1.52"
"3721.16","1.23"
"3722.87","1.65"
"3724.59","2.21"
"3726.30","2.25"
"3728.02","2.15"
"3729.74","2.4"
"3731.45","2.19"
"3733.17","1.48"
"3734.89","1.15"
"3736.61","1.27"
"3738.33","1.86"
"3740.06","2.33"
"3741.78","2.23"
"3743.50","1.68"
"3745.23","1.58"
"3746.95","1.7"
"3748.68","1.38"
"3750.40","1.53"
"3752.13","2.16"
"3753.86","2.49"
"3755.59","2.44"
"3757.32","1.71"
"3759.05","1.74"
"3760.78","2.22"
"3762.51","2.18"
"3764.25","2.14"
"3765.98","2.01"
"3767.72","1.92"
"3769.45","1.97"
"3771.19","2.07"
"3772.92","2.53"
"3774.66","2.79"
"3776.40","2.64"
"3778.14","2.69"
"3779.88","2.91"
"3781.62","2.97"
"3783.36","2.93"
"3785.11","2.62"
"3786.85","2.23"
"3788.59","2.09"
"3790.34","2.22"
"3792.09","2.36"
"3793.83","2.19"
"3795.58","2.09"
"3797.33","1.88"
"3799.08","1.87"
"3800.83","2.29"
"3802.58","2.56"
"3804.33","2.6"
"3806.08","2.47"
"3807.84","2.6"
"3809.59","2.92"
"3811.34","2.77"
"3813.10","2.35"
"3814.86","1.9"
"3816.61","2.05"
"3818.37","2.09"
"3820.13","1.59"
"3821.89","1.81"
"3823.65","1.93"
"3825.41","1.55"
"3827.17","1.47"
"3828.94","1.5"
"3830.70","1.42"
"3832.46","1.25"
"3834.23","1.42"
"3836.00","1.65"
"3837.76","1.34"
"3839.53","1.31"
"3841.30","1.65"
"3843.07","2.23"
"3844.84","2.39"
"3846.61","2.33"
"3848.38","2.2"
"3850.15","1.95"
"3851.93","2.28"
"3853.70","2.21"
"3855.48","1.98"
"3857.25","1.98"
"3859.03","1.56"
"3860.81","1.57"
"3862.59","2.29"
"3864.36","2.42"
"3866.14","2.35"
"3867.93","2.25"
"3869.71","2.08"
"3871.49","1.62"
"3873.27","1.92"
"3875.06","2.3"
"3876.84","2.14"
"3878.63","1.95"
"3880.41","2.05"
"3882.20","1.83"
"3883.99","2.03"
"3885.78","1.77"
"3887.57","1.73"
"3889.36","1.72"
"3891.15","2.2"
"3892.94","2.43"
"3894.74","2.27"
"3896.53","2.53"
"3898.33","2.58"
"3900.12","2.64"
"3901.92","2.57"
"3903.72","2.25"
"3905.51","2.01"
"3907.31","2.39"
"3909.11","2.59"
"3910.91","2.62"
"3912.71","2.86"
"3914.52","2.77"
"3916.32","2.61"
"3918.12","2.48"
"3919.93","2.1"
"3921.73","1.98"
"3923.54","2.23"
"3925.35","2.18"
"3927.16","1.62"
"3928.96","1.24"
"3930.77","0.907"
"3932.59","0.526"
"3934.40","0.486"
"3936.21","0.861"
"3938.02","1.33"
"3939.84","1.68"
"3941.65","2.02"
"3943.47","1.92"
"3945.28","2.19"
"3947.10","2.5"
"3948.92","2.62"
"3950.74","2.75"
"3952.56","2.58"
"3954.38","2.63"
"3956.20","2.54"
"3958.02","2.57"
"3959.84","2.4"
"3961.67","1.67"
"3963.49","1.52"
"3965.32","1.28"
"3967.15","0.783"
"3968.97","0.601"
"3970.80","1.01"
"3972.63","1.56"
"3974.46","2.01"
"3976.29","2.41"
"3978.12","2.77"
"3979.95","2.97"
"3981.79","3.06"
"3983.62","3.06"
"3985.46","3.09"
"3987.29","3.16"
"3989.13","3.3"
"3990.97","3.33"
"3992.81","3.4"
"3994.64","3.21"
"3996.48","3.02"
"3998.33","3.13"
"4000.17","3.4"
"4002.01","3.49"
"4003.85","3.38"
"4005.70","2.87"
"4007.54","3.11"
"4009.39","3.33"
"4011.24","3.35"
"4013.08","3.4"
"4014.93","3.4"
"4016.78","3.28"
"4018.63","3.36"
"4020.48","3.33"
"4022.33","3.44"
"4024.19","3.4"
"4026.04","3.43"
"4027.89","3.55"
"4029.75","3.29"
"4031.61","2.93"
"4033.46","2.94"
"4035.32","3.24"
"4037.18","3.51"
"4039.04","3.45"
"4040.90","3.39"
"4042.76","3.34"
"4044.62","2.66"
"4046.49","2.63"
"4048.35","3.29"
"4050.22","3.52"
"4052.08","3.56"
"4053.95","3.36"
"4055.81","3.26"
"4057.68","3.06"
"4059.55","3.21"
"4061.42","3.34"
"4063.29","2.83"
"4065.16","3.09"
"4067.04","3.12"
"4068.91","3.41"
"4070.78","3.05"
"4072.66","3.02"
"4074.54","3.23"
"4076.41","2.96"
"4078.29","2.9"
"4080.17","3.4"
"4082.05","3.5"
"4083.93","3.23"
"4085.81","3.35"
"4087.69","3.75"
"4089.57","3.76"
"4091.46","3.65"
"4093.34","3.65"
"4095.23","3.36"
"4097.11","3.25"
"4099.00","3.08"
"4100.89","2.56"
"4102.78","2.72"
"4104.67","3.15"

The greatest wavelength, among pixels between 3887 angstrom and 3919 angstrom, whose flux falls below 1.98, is 3889.36 angstrom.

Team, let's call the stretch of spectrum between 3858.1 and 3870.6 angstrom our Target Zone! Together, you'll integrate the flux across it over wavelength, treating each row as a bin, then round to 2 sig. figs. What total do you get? 26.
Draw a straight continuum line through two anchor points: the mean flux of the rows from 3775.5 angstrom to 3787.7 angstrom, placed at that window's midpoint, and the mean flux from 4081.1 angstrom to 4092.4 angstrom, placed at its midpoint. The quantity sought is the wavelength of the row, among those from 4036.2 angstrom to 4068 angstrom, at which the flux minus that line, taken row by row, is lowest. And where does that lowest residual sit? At 4046.49 angstrom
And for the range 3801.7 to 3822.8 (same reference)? 3820.13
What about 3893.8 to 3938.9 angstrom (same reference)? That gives 3934.40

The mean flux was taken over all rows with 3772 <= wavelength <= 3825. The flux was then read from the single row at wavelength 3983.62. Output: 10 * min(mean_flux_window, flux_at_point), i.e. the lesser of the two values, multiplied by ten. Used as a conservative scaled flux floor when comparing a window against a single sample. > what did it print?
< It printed 24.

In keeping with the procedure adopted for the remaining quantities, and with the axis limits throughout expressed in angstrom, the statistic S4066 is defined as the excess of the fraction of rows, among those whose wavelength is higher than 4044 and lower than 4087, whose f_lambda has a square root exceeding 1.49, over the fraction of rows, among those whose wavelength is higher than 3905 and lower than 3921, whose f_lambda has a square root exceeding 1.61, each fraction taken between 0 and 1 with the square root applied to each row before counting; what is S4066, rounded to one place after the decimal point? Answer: 0.6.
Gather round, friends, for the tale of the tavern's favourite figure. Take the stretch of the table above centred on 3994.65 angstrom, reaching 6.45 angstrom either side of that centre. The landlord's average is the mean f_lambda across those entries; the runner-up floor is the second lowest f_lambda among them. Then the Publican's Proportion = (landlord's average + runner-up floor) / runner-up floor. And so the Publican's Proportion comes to 2.04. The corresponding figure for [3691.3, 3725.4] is 2.41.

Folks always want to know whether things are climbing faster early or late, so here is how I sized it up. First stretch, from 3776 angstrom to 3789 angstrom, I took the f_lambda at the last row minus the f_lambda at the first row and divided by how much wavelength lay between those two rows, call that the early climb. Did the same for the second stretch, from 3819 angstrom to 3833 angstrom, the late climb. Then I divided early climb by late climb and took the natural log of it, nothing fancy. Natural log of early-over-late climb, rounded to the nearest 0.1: 0.5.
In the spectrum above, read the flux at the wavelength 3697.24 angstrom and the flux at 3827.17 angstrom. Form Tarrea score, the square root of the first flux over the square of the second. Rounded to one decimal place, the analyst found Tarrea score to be 1.0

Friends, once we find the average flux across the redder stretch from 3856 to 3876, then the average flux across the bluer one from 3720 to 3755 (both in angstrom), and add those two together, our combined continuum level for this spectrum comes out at 3.9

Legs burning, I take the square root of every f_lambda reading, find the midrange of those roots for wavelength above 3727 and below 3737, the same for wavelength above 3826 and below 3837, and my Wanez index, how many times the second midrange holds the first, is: 0.92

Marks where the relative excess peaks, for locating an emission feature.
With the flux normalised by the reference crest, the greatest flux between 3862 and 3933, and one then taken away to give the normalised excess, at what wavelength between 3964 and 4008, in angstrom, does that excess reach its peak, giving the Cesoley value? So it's 4002.01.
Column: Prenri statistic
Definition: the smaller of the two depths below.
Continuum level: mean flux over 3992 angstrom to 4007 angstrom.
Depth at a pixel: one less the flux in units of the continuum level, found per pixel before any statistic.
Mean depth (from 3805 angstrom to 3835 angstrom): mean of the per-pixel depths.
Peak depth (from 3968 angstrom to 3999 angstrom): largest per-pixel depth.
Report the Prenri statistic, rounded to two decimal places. 0.40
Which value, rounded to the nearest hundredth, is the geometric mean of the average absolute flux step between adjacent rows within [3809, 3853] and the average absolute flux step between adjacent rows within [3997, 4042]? 0.18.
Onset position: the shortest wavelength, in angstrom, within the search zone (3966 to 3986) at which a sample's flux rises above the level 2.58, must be 3978.12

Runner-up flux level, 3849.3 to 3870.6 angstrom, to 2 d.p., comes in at 2.35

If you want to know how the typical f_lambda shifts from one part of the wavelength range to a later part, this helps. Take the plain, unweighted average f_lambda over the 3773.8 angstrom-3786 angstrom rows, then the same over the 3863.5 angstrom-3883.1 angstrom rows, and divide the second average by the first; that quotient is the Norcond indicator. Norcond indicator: 0.75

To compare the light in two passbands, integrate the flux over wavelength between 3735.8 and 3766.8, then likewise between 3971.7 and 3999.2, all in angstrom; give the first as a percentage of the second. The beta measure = 75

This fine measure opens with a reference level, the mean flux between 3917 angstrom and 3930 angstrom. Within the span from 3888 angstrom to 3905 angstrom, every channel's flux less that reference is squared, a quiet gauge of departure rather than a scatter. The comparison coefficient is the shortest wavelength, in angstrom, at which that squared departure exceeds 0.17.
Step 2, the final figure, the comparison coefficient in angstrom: 3892.94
